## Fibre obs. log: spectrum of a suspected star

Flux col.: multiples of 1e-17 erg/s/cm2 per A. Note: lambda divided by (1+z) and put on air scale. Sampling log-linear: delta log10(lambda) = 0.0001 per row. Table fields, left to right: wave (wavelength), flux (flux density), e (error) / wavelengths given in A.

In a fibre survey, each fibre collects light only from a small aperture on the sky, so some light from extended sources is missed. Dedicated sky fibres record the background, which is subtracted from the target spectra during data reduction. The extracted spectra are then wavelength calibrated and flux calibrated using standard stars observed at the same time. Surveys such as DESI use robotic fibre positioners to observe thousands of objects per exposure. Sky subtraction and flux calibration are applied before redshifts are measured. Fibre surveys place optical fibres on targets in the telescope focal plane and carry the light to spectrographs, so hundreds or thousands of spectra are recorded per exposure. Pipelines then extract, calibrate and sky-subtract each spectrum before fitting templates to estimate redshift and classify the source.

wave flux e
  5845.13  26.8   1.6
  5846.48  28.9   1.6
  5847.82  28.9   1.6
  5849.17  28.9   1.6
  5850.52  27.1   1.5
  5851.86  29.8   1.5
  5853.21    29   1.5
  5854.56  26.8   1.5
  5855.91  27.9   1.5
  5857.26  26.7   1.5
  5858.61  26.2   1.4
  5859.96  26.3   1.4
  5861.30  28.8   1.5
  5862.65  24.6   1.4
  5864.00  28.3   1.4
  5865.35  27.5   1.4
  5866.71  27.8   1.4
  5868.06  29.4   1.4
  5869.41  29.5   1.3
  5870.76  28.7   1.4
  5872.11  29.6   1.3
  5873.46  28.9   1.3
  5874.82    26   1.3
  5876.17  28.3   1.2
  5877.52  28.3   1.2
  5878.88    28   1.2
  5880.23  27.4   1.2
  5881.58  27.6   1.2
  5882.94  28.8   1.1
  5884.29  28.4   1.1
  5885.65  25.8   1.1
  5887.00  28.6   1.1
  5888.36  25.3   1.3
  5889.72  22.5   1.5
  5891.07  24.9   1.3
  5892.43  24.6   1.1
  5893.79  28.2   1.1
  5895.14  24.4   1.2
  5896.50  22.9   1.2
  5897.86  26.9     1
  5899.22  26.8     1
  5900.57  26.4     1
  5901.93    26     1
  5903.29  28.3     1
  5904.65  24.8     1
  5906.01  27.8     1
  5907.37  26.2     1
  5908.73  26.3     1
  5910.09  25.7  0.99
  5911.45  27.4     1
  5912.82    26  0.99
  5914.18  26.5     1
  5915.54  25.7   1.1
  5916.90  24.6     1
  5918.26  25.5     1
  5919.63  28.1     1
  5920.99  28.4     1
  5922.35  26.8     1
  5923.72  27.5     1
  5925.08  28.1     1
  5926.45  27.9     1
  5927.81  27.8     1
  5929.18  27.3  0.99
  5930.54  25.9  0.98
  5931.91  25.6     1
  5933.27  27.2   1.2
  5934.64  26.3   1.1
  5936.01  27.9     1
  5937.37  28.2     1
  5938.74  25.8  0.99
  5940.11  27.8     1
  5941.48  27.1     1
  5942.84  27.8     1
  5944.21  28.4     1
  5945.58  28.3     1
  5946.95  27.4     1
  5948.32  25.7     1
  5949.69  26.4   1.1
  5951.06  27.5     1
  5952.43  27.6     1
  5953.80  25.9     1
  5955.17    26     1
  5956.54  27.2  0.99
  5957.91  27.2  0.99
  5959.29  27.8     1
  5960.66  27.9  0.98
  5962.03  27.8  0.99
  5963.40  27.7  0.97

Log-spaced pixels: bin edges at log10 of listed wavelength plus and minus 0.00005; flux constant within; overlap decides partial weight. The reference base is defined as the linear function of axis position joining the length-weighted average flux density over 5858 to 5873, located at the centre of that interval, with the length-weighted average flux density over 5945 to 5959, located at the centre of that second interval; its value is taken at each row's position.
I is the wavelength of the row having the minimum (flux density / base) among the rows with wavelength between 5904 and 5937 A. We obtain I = 5916.90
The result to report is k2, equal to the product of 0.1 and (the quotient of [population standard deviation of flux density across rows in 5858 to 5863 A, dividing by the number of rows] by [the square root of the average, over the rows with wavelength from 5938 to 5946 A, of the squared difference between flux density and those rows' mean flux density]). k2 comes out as 0.17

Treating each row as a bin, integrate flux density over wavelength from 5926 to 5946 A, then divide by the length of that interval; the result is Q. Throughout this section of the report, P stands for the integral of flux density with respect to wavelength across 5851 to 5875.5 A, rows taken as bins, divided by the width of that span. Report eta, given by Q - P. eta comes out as -0.6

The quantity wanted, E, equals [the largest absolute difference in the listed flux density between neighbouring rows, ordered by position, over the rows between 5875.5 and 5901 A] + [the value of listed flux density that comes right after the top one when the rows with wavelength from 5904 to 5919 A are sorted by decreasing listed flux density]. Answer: 31.4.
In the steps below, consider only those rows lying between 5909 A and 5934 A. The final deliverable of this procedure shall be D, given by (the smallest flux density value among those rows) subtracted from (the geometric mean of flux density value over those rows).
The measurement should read 2.2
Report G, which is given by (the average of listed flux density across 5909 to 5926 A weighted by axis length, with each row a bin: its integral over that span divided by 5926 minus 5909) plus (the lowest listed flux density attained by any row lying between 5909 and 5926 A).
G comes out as 51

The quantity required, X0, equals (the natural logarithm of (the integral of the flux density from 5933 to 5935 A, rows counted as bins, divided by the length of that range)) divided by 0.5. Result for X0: 6.57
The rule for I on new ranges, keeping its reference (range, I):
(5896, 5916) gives 5896.50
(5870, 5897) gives 5889.72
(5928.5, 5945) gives 5931.91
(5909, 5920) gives 5916.90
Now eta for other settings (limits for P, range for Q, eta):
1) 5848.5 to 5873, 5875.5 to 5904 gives -1.4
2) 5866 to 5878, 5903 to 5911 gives -2.0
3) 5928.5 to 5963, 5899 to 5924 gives -0.6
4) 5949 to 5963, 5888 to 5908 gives -1.4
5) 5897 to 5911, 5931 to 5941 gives 0.4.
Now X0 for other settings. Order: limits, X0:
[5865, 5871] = 6.71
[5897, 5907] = 6.56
